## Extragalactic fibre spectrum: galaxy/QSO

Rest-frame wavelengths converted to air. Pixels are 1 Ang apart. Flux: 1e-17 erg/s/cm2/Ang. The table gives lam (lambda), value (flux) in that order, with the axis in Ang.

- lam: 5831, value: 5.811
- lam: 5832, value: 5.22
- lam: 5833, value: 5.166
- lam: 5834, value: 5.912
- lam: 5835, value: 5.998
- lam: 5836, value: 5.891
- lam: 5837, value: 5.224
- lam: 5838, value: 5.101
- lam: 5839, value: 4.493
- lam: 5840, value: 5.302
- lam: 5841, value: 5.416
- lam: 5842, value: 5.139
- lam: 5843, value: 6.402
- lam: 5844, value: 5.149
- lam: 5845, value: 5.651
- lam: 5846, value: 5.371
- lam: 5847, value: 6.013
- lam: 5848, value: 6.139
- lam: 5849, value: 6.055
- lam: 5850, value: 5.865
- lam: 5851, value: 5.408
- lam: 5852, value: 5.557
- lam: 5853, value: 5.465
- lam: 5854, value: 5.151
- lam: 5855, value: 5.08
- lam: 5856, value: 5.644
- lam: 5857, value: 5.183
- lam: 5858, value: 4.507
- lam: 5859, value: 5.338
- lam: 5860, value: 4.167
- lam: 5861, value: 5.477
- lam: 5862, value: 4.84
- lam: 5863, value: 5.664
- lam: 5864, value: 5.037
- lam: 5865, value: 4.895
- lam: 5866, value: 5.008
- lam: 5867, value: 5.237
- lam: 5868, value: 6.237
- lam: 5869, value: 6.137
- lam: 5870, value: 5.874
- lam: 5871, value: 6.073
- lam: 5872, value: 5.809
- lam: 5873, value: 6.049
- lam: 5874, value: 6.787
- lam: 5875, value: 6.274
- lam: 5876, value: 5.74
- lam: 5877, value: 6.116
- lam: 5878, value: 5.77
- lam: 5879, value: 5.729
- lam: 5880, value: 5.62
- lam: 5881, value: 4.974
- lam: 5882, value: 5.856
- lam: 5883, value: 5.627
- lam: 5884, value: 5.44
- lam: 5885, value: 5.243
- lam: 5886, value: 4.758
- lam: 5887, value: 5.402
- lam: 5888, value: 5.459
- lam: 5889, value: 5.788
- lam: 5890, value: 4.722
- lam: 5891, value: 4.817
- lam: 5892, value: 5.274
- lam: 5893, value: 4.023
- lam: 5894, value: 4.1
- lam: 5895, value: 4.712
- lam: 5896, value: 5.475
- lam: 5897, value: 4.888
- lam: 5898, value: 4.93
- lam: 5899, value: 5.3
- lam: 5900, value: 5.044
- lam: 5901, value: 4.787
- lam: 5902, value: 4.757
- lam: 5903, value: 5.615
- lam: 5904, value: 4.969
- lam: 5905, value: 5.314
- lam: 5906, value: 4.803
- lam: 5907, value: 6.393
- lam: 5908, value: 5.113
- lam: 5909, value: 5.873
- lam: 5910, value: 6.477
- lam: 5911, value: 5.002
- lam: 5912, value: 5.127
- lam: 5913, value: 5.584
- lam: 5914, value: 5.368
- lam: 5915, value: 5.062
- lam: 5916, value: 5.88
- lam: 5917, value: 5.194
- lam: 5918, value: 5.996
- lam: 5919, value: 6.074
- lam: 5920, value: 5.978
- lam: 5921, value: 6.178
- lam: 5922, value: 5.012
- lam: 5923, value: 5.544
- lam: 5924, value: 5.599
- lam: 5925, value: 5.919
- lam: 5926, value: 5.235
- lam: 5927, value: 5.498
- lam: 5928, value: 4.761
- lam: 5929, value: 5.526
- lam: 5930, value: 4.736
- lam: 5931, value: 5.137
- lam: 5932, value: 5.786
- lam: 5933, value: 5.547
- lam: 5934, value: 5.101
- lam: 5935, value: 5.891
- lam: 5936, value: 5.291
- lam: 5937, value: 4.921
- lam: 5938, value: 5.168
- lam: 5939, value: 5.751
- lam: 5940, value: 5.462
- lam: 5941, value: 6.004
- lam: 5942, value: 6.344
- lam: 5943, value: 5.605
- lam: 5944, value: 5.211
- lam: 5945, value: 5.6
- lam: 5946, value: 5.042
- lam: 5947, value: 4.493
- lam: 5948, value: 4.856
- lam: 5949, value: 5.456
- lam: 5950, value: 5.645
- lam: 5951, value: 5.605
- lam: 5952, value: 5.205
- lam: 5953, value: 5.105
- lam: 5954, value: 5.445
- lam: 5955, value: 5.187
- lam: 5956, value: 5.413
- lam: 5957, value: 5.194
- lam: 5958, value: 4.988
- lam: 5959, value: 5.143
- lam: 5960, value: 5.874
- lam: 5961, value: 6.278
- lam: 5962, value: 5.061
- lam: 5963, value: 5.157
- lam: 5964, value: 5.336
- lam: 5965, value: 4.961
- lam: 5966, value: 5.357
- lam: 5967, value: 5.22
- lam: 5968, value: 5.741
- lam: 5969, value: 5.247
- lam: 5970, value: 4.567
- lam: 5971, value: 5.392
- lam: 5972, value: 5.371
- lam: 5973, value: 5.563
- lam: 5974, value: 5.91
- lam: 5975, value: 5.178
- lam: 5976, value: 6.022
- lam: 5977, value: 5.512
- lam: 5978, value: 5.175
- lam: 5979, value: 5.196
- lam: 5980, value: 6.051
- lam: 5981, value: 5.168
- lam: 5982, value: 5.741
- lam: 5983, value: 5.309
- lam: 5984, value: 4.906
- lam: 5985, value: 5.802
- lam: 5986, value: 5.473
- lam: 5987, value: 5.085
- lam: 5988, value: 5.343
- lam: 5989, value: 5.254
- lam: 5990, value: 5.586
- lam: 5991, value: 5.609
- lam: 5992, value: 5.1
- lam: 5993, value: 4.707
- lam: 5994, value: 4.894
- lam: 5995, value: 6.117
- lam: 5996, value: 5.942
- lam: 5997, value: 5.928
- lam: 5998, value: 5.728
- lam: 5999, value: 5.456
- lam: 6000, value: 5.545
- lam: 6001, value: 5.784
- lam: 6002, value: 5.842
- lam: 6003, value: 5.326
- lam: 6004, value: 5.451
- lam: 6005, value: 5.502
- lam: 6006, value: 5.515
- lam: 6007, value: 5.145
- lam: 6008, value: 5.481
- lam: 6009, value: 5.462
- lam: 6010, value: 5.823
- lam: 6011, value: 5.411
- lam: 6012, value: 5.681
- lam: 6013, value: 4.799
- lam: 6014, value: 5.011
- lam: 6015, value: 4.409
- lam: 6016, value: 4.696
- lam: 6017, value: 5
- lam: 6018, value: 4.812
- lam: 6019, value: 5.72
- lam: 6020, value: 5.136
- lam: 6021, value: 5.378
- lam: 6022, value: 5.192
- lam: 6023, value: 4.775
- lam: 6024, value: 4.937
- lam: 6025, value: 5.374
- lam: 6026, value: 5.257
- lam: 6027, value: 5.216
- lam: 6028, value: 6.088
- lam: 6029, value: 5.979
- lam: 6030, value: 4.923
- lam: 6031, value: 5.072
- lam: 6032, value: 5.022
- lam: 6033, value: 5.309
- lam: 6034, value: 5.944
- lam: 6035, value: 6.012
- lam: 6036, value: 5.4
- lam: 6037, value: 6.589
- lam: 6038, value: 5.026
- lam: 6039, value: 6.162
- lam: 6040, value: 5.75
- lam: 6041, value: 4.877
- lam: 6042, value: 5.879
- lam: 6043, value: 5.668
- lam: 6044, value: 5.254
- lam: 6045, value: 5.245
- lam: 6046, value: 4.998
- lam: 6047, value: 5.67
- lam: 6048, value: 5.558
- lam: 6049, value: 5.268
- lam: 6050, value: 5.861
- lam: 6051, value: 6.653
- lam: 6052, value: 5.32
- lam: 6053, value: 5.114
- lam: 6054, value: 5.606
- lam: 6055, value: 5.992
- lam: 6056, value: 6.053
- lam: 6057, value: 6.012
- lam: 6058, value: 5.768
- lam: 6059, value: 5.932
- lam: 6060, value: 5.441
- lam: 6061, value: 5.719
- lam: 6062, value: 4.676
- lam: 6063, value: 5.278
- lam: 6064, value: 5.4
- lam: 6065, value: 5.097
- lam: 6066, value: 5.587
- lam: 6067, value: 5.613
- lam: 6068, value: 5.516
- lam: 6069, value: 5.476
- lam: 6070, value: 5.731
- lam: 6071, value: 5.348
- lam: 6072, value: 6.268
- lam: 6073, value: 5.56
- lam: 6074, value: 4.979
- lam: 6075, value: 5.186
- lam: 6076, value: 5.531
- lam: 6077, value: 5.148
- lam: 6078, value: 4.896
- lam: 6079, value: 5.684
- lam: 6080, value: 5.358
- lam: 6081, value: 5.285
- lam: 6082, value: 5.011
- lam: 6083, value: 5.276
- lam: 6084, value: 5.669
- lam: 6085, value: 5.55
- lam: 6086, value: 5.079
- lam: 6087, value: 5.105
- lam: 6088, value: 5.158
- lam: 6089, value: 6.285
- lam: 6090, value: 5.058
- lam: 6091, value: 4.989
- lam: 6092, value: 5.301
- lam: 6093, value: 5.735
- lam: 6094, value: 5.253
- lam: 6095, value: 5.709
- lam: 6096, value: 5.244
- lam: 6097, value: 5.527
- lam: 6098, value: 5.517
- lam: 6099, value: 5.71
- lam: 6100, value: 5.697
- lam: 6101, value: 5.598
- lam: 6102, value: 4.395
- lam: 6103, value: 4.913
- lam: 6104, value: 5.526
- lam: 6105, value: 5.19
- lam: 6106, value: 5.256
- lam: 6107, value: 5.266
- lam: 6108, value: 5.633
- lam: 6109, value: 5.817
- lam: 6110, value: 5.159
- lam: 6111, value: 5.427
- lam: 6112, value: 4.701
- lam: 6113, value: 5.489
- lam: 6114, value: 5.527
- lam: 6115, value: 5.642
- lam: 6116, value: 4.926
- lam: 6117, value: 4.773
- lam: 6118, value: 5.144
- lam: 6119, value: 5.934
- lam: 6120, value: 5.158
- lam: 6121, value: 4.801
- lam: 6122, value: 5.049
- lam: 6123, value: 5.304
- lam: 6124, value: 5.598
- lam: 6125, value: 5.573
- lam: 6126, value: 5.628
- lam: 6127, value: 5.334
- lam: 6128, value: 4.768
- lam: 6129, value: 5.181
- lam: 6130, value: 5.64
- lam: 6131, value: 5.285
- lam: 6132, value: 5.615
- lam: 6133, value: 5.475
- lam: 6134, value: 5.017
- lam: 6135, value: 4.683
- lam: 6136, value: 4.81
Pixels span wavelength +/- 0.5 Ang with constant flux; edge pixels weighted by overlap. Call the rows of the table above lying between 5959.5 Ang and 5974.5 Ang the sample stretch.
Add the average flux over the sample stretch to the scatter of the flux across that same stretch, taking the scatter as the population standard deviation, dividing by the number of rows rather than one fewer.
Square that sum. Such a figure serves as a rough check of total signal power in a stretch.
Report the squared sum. 33.8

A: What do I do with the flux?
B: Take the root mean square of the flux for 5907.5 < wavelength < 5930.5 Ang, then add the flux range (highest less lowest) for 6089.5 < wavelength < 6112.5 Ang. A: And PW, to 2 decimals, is 6.95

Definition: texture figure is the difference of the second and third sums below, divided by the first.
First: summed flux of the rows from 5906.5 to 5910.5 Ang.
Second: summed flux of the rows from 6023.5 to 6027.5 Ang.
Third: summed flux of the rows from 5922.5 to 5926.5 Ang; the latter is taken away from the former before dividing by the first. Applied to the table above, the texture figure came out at -0.06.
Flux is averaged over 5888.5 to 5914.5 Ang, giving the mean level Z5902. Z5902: 5.16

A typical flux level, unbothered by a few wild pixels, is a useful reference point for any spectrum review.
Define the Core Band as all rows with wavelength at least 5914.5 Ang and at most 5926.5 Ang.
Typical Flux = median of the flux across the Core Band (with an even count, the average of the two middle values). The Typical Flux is 5.74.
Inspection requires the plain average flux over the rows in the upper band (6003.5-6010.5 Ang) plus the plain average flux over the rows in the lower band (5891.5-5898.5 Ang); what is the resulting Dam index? 10.3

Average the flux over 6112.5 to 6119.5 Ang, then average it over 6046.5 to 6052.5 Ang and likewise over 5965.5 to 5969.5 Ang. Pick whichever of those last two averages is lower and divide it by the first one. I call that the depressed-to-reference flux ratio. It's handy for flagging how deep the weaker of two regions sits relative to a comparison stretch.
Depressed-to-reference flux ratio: 1.01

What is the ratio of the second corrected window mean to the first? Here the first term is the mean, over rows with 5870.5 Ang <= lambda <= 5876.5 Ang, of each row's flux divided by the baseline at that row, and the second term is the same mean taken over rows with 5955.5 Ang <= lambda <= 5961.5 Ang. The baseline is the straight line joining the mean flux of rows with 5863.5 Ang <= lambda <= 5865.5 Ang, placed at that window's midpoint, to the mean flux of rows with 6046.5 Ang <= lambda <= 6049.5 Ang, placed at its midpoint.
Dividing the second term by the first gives 0.85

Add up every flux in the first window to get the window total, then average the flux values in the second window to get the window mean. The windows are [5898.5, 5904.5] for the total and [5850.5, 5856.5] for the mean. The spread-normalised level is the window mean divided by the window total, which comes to 0.177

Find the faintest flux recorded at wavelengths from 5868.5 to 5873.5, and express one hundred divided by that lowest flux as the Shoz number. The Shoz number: 17.2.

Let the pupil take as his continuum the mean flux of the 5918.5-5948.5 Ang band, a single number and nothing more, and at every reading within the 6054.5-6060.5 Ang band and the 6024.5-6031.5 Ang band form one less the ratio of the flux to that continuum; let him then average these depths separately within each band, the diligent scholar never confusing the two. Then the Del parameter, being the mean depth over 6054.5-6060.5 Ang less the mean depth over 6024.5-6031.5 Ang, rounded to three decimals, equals -0.083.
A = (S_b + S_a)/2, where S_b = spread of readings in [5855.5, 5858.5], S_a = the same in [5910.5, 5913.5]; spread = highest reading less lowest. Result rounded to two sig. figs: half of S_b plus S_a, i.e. 0.86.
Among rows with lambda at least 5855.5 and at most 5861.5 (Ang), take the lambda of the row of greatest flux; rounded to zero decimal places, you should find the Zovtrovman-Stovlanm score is 5856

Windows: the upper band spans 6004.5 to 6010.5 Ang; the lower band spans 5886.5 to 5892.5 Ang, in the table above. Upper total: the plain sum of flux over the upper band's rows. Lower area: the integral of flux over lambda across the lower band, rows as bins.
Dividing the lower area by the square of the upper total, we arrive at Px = 0.0290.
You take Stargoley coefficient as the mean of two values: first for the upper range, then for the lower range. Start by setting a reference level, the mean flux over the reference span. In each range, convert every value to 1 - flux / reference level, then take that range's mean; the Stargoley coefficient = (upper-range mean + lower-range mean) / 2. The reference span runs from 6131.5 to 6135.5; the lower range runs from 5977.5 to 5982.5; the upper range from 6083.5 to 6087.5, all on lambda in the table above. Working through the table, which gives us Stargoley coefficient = -0.041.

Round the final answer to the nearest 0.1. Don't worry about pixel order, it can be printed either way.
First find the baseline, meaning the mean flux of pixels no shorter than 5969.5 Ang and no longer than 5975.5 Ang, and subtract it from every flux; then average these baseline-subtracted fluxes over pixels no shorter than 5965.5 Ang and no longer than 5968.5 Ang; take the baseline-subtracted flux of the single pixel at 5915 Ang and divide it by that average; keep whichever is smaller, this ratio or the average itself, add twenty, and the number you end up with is 17.5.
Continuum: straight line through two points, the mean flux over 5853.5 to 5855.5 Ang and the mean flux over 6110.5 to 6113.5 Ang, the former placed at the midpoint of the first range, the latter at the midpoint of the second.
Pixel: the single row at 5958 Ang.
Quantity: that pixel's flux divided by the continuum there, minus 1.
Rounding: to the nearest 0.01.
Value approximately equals -0.03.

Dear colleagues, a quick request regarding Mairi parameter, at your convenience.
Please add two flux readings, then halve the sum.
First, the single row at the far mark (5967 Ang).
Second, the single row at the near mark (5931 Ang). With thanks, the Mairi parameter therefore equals 5.18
